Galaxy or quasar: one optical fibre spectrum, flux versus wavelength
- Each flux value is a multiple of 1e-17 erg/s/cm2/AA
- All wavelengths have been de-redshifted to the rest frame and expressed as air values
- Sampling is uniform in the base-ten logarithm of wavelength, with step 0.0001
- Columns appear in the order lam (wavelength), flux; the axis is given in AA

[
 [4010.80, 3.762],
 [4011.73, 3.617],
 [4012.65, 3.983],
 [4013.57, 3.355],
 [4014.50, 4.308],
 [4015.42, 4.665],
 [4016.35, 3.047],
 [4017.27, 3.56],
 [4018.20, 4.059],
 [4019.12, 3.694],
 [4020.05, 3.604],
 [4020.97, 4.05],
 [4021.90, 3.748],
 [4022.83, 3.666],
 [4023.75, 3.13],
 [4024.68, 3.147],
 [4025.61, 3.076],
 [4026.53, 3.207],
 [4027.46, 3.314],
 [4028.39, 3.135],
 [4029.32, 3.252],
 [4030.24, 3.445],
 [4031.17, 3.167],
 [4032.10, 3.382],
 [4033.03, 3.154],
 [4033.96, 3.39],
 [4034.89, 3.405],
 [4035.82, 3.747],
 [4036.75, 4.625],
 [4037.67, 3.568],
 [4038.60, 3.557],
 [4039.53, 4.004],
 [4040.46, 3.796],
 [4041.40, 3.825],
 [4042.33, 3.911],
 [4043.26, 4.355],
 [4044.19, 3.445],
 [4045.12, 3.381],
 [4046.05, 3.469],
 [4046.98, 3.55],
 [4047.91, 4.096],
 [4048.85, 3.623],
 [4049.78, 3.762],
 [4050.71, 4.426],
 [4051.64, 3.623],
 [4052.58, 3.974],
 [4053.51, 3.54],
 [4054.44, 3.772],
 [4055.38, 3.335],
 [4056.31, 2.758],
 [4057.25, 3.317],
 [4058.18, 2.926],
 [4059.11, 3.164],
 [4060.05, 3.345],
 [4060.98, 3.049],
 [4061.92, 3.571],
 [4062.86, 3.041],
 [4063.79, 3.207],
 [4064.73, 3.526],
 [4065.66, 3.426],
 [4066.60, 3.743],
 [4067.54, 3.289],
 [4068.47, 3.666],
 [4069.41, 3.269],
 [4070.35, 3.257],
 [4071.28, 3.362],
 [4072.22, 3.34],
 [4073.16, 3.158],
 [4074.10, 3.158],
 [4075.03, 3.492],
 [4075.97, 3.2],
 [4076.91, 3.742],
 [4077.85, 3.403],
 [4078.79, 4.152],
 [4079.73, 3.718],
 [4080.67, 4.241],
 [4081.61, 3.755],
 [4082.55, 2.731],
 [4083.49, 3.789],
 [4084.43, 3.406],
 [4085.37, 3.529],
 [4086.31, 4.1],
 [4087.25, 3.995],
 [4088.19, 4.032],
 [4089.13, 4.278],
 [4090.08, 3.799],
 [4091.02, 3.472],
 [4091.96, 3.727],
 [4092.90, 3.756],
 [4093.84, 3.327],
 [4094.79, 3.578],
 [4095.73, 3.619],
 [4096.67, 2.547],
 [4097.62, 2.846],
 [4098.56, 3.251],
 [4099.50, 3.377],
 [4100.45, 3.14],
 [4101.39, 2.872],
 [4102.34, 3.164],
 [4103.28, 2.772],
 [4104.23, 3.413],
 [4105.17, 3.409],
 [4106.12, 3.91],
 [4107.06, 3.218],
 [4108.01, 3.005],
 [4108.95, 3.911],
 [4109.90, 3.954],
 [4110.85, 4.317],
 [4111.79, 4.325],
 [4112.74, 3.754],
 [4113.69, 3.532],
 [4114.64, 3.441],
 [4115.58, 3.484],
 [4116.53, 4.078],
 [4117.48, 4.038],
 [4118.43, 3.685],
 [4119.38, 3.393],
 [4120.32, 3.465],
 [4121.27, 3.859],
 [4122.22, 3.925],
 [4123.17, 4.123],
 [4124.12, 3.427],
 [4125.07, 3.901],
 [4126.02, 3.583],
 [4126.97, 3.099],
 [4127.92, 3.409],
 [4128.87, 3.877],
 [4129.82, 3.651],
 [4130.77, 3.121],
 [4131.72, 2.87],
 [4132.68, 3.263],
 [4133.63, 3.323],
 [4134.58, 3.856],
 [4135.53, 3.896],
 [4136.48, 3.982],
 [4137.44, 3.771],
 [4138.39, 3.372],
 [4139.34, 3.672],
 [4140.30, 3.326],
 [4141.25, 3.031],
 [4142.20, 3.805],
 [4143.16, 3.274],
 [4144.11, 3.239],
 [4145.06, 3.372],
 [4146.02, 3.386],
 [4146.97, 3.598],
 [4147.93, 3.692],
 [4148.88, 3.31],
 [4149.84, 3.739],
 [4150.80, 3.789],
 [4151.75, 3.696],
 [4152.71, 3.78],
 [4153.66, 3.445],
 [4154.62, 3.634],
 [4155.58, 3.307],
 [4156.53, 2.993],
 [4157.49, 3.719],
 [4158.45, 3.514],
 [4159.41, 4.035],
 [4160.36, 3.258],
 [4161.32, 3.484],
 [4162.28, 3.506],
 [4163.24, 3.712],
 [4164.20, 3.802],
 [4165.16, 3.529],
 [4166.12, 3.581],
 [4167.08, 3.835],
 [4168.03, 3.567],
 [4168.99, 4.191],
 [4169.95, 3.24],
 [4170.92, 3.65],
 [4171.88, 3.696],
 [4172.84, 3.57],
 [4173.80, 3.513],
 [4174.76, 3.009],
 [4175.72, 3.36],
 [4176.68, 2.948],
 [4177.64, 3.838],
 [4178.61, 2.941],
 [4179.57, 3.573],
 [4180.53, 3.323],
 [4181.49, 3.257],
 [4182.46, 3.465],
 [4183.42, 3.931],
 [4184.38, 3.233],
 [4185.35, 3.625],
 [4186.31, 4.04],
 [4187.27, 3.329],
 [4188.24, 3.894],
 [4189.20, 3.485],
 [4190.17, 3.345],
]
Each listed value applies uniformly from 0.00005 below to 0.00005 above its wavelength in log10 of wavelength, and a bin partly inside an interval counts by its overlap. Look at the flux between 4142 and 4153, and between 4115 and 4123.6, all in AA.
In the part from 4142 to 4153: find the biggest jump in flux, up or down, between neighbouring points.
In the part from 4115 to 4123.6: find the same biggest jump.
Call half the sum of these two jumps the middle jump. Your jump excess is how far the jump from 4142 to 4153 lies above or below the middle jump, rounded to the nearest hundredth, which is -0.03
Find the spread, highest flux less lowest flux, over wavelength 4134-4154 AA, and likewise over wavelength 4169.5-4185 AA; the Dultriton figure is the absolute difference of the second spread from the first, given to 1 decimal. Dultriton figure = 0.0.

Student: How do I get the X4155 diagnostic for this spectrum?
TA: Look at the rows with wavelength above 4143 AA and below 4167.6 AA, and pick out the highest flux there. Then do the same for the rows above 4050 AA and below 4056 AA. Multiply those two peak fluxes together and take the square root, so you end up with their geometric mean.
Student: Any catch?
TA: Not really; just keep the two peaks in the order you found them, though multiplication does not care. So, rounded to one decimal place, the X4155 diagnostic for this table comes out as 4.2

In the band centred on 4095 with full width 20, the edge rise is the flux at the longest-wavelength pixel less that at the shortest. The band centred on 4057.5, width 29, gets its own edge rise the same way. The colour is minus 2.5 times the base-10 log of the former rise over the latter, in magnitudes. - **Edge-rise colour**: 2.3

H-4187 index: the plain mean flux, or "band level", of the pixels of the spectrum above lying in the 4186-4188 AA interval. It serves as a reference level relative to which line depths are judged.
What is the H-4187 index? 3.68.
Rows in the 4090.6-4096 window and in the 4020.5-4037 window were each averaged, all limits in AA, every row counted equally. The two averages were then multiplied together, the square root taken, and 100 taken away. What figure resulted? -96.5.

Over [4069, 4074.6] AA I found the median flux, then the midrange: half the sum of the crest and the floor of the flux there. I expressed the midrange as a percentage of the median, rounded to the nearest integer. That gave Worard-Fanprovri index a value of 100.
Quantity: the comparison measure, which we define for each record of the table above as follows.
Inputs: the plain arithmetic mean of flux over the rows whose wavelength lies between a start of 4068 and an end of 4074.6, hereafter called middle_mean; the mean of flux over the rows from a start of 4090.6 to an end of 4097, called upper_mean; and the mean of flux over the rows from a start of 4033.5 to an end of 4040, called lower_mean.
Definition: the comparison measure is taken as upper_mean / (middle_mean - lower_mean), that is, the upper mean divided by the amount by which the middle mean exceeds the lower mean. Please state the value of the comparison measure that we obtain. -8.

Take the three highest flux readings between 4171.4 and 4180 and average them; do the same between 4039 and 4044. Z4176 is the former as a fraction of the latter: 0.91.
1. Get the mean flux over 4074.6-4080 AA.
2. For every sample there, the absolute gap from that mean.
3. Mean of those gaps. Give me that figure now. 0.25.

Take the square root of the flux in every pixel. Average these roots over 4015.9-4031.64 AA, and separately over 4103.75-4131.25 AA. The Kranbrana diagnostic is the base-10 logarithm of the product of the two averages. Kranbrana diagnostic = 0.549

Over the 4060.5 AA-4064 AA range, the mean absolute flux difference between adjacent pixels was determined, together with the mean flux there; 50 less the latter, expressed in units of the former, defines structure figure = 115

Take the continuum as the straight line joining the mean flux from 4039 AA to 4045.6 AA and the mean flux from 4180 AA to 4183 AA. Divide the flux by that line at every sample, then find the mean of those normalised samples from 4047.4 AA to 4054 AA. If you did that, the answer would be 1.02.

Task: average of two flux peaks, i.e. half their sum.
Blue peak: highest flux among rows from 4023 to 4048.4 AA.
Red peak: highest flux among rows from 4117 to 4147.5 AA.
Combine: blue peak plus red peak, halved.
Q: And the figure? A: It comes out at 4.37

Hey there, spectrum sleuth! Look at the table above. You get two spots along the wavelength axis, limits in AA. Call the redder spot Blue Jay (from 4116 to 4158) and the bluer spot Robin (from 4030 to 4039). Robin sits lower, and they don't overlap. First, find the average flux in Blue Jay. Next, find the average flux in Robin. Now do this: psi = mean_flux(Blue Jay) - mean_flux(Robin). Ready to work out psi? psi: 0.02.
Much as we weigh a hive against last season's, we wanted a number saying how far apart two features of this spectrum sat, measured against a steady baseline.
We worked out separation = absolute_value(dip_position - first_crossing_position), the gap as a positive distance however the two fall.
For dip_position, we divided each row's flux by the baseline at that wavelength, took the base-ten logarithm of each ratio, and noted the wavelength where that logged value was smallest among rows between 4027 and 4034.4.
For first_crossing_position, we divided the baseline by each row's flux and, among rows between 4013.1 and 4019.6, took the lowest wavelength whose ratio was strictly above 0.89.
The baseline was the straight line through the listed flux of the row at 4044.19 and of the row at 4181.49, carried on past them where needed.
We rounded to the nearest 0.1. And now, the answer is 14.8 AA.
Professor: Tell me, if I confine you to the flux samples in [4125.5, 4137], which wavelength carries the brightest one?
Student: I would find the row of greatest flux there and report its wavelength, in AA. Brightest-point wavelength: 4136.48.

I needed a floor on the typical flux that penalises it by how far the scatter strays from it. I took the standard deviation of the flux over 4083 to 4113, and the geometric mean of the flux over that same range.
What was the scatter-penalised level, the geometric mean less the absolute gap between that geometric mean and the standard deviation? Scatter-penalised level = 0.46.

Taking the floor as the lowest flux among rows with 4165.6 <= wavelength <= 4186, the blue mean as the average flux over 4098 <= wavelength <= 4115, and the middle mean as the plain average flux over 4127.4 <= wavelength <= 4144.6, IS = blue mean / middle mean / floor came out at 0.340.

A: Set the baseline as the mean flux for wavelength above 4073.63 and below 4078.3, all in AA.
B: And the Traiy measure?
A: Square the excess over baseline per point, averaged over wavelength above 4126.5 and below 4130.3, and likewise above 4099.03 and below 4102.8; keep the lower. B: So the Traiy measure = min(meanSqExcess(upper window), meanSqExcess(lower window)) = 0.10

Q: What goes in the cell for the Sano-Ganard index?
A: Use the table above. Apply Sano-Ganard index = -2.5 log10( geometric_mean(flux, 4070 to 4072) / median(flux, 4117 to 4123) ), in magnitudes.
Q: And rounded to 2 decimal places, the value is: 0.14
